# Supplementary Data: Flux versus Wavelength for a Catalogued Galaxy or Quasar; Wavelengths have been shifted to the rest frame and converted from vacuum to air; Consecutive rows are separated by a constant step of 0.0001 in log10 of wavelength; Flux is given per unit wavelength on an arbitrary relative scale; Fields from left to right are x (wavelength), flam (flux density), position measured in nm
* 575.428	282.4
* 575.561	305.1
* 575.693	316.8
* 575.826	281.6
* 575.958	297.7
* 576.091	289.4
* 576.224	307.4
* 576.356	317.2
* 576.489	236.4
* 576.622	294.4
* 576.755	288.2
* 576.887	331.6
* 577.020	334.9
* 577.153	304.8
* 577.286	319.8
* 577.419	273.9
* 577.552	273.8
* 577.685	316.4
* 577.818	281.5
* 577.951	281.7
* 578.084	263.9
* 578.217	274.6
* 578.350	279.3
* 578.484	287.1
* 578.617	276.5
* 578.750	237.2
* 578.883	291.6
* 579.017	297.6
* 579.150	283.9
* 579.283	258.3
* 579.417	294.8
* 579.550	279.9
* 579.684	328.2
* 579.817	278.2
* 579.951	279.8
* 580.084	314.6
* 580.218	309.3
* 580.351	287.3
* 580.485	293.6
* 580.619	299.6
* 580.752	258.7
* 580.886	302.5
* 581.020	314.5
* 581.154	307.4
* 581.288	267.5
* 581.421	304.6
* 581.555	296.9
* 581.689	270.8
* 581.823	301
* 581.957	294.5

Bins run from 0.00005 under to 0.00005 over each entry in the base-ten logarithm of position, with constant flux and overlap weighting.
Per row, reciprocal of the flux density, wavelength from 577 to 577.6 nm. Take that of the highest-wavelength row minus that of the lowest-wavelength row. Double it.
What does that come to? 0.0013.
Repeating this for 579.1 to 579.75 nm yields -0.0010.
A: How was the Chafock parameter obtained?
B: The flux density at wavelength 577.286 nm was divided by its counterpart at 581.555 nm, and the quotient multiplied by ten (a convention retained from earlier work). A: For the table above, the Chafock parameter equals 10.8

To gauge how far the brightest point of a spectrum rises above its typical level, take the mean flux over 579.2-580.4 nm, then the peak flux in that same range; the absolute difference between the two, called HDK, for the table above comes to 35.9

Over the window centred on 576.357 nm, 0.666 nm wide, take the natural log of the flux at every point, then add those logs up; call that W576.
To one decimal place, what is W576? 28.3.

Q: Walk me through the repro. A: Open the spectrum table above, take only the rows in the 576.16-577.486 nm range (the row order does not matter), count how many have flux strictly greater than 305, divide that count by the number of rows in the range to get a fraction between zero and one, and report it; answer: 0.50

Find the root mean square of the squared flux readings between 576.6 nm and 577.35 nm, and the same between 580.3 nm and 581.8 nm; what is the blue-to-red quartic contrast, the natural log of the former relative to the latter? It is 0.14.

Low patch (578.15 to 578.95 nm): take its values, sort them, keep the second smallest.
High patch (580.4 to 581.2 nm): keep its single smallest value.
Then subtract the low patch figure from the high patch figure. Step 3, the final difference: -16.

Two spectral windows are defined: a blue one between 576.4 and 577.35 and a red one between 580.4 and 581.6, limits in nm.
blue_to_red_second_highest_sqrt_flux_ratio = 1.04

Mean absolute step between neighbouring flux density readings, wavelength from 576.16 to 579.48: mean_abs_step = 25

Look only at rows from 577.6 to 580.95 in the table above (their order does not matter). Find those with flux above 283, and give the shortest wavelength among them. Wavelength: 577.685 nm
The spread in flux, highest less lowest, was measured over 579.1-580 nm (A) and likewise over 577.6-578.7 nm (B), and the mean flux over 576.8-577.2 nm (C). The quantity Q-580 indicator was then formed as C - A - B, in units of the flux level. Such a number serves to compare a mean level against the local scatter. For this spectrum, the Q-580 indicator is 201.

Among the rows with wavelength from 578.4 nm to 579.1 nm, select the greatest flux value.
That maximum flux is 297.6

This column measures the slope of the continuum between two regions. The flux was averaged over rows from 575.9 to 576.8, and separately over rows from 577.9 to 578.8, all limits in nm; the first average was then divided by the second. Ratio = 1.07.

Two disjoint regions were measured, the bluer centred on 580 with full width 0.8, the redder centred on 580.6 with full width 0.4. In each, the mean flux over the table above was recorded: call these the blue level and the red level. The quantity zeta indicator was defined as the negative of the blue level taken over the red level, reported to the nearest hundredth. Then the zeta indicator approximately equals -1.05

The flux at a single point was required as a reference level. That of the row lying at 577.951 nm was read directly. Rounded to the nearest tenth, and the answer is 281.7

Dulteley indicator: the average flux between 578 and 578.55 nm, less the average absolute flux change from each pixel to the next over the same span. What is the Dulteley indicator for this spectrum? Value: 268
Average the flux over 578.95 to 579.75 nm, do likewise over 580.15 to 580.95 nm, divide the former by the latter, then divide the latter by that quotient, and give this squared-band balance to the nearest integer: 293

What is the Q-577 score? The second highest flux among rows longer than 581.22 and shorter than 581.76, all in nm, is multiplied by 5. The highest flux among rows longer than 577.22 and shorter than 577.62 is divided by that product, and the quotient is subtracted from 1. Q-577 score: 0.785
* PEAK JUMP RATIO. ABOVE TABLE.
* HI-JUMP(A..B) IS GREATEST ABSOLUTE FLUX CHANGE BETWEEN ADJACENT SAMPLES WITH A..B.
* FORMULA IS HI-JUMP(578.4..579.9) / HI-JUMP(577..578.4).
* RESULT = 1.19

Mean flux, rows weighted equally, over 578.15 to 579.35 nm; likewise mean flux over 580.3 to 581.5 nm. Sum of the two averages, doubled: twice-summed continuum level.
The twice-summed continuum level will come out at 1138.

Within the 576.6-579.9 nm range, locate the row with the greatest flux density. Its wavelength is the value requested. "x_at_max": 577.020 nm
